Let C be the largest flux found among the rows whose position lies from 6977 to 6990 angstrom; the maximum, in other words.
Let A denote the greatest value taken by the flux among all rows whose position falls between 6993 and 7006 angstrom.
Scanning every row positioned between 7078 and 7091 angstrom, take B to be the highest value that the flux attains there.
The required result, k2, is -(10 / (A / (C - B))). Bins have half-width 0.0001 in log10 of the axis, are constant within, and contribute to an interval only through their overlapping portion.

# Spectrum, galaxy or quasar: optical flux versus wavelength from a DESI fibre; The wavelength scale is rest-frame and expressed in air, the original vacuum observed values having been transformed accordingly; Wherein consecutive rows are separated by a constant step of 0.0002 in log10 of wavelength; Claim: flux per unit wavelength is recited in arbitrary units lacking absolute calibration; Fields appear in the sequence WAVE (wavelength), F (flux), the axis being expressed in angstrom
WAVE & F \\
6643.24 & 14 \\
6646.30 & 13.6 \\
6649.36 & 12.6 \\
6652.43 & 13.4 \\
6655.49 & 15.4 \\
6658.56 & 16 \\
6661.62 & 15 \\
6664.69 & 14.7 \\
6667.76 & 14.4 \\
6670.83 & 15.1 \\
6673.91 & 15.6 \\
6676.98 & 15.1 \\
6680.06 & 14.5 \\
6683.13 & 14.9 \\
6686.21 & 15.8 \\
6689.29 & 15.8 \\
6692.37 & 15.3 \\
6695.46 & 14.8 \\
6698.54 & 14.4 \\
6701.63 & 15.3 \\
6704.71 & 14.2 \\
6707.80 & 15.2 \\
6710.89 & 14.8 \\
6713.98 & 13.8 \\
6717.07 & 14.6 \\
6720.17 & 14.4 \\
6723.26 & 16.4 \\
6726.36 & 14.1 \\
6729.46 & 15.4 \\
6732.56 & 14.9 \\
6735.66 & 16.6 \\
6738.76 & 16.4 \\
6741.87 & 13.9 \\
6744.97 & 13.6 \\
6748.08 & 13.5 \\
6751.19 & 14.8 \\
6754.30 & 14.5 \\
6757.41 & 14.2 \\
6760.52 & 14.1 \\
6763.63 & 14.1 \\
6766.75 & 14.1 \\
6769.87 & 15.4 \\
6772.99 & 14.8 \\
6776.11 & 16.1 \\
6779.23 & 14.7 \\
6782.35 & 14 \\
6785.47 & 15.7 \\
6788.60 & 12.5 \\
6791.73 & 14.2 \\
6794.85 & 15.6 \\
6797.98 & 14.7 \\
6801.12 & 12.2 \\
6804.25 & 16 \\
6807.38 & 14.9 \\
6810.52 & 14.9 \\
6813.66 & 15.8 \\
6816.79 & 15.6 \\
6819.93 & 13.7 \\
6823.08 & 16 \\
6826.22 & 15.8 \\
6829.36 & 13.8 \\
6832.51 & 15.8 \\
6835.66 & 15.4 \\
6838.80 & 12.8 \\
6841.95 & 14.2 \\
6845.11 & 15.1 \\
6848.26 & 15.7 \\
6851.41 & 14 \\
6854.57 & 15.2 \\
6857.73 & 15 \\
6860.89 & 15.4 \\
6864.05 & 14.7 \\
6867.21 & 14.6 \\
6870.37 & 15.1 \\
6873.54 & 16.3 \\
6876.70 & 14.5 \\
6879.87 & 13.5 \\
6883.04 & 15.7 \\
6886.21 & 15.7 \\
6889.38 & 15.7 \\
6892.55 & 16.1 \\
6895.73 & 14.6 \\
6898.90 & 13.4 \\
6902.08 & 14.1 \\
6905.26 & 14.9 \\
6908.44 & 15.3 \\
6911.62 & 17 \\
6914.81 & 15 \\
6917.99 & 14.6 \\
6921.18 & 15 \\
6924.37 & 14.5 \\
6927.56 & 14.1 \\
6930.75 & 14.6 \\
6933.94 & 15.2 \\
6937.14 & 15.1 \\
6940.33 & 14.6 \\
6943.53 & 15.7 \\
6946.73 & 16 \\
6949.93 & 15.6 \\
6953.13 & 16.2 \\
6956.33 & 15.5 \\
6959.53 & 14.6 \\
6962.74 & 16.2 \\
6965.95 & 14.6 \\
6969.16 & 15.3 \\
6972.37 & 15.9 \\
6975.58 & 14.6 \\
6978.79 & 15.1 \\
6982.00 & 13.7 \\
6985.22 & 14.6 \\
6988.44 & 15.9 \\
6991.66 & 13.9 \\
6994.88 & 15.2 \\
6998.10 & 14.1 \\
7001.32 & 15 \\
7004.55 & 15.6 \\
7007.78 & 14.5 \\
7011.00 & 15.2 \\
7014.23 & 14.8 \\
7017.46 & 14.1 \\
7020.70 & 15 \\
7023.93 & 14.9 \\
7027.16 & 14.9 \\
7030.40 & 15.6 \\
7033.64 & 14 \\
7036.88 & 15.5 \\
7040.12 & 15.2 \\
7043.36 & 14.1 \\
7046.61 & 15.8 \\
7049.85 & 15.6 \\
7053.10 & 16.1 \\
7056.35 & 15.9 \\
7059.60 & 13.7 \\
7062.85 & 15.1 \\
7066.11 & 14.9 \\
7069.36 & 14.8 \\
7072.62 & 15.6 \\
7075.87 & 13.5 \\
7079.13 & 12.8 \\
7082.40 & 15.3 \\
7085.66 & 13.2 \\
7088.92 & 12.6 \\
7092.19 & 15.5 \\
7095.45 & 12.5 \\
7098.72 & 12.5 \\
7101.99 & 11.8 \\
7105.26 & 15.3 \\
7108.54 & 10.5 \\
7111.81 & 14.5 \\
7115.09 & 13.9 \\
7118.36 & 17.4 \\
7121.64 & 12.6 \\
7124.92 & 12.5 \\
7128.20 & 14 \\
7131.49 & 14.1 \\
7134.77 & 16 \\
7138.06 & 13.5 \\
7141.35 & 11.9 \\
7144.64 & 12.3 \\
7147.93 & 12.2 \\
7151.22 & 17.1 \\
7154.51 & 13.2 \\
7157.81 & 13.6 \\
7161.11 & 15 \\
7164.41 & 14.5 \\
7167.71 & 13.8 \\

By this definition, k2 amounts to -0.4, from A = 15.6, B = 15.3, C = 15.9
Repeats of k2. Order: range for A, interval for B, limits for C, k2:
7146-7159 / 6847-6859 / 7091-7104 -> 0.1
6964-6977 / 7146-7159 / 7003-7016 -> 0.9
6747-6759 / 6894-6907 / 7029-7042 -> -0.5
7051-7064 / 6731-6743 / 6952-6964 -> 0.2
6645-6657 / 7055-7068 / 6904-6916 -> -0.7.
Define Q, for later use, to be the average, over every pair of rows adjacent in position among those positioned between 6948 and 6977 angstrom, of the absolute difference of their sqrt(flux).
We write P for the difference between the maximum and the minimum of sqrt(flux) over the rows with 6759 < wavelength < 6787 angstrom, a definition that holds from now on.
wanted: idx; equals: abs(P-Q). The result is 0.14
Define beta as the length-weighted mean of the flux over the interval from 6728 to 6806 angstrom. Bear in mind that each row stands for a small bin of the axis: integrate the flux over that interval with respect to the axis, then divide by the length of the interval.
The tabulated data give 14.6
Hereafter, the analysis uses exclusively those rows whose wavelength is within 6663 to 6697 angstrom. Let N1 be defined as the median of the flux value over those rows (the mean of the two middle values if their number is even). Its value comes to 15.1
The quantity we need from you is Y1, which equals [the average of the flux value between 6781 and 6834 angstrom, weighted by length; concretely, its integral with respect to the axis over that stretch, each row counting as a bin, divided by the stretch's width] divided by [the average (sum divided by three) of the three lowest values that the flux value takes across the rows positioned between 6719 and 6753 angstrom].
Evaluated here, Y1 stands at 1.08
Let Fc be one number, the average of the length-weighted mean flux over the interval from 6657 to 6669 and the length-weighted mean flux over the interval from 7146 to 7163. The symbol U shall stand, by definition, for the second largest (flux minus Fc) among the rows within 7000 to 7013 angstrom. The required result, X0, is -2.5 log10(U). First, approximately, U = 0.58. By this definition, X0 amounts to 0.6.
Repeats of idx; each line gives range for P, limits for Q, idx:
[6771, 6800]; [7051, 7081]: 0.35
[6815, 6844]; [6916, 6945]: 0.36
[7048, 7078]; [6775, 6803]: 0.11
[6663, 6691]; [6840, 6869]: 0.09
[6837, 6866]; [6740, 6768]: 0.34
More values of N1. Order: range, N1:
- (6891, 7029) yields 15.0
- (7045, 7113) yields 14.8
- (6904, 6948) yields 15.0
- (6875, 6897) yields 15.7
